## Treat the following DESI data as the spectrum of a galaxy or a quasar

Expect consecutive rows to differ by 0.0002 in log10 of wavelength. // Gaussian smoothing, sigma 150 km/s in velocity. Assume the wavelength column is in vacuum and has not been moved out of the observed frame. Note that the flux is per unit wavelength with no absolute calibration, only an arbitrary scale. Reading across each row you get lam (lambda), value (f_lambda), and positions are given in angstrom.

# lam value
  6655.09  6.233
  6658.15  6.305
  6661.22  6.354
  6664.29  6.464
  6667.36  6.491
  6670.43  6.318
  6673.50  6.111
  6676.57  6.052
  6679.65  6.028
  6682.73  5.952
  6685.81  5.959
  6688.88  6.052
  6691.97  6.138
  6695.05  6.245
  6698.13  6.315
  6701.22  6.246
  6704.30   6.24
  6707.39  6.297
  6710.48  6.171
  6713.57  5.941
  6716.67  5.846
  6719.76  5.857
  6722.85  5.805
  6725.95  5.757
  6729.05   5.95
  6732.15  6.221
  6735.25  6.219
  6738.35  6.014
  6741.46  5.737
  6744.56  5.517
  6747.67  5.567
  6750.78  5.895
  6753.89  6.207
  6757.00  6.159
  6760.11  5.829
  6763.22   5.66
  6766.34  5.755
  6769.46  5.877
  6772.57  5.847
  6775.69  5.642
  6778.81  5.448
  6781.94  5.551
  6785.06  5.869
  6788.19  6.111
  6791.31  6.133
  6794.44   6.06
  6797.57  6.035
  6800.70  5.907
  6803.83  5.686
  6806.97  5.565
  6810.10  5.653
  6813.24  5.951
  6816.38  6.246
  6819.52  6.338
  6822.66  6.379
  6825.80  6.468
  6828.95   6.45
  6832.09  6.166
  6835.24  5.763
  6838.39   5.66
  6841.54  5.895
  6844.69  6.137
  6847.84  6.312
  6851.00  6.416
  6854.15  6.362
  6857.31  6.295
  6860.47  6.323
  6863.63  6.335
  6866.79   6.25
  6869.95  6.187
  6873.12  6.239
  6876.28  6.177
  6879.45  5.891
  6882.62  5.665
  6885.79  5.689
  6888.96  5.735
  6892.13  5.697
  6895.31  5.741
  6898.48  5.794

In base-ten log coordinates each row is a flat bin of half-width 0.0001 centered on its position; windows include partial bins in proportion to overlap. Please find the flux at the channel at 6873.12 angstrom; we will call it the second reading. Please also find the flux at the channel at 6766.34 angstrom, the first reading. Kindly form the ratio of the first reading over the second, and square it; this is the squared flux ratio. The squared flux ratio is 0.851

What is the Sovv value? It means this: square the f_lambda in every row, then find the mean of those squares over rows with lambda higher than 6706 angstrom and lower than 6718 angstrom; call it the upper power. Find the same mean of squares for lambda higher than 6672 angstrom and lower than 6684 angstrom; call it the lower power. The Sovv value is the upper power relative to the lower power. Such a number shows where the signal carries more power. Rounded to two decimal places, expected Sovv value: 1.01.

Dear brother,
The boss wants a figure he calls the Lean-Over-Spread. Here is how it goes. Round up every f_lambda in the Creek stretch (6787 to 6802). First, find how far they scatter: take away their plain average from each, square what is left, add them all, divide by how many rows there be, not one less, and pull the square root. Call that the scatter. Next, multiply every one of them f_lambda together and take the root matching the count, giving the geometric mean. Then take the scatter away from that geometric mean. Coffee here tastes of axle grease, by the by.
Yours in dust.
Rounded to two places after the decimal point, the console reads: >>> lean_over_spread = 5.97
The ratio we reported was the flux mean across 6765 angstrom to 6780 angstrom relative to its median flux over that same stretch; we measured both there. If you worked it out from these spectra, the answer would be 0.99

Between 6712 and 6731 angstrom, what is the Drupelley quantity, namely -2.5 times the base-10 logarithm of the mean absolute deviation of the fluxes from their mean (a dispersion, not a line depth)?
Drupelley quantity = 3.1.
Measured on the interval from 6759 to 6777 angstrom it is 2.7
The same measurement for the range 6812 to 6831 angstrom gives 2.2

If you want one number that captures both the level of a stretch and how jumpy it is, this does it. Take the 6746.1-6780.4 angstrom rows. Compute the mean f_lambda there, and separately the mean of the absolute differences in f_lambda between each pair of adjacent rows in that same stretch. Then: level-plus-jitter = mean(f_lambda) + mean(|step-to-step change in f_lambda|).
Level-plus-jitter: 5.99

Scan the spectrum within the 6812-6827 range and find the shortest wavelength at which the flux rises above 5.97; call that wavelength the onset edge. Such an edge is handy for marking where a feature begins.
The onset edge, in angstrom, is 6816.38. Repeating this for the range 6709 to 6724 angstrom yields 6710.48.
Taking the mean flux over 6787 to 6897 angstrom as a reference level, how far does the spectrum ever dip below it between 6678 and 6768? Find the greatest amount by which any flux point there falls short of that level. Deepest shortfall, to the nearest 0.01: 0.54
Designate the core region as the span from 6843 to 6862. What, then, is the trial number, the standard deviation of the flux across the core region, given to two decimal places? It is 0.09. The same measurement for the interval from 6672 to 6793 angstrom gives 0.23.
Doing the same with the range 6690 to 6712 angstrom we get 0.06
